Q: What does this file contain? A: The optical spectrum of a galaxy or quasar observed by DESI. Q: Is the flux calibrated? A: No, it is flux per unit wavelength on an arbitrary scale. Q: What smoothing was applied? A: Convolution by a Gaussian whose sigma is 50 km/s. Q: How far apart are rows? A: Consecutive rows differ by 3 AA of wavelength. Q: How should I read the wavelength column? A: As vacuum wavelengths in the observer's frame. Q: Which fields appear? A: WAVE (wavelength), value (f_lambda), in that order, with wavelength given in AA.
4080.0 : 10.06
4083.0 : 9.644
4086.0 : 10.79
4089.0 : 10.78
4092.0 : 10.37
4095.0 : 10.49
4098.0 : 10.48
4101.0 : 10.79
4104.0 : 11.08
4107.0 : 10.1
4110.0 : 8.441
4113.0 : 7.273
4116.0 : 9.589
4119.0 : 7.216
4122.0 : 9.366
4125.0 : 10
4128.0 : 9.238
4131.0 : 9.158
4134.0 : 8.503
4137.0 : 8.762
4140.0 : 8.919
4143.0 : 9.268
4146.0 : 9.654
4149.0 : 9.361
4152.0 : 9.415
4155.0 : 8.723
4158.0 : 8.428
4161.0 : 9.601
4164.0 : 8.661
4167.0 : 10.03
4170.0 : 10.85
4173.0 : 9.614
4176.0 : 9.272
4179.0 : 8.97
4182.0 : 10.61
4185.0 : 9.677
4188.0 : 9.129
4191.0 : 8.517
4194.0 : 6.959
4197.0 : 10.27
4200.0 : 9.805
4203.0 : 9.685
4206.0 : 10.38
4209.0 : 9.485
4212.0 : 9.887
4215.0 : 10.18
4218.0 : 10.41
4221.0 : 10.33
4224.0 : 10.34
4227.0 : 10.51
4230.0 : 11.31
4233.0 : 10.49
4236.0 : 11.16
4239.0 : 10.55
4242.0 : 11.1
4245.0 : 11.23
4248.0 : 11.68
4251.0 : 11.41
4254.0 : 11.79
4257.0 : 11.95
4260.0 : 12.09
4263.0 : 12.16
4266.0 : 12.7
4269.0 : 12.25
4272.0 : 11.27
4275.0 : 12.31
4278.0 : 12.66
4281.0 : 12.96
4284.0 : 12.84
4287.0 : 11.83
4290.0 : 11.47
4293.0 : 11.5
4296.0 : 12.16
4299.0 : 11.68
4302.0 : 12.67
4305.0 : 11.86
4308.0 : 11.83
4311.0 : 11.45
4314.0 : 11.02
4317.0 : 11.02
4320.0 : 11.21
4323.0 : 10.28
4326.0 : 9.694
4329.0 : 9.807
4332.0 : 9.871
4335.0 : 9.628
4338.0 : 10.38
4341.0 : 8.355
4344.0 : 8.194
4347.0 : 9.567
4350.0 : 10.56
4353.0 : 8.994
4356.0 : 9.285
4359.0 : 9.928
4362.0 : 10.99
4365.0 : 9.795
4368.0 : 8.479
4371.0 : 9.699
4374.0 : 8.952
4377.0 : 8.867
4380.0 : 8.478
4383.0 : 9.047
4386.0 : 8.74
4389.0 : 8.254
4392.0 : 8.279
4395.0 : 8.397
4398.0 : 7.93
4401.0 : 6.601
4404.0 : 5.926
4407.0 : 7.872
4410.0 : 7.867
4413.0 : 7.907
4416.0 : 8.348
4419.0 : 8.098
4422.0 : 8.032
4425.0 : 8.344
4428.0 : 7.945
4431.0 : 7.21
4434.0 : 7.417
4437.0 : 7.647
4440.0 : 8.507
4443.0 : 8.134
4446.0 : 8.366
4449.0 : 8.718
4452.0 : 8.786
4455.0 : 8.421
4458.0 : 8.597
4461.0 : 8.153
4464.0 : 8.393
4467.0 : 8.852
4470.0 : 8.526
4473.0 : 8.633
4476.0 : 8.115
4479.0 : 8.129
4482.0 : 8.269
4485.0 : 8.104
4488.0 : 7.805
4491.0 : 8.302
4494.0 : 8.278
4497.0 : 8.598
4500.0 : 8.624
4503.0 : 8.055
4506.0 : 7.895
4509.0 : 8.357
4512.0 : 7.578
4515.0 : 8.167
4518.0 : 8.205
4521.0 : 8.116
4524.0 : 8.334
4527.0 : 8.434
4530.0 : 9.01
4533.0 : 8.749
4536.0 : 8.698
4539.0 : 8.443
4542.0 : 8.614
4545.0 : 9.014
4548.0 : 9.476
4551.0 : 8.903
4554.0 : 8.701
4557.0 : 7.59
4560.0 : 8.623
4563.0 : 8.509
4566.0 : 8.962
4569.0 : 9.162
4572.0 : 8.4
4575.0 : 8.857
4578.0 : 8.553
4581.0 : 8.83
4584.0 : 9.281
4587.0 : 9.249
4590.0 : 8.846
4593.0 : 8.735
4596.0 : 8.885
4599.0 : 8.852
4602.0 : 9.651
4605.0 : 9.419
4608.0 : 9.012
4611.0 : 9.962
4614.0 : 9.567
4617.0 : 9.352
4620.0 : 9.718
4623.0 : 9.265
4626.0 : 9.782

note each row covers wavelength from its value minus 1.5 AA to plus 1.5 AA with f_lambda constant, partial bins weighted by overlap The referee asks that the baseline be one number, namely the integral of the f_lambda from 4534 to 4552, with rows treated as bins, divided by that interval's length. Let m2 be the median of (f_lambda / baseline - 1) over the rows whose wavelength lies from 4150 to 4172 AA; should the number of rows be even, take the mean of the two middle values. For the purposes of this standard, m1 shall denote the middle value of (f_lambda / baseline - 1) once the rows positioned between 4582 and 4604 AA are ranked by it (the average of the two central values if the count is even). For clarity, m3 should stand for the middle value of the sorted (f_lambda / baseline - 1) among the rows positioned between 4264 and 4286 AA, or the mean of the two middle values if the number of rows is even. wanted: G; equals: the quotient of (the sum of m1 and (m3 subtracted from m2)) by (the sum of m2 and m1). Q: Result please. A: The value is -5.4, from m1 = 0.00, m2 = 0.06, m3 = 0.43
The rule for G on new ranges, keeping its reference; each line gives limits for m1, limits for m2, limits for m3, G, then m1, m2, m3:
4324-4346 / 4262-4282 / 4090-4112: 0.6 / 0.09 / 0.39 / 0.18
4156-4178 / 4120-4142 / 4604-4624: 0.5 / 0.08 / 0.03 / 0.06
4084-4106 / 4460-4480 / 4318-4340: 0.3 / 0.22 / -0.05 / 0.11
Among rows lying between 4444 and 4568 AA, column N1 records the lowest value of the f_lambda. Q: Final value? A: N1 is 7.578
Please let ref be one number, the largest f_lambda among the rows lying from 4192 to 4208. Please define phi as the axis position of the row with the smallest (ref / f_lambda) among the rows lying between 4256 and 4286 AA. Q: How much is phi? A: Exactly 4281.0 AA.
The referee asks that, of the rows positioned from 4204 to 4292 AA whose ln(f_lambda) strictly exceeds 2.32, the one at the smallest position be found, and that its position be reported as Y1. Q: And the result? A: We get 4206.0 AA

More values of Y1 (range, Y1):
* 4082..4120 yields 4086.0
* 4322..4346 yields 4323.0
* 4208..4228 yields 4215.0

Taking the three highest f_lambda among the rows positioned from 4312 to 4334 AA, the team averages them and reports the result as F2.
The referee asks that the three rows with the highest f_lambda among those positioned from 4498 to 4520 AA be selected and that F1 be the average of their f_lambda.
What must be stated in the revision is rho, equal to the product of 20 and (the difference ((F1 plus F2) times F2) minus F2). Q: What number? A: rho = 4096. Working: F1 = 8.4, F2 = 11.1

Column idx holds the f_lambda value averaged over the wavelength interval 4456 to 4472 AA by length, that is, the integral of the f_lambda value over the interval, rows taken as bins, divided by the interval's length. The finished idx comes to 8.5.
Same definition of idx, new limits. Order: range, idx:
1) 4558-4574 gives 8.7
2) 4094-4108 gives 10.6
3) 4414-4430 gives 8.1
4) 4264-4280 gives 12.3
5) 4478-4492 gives 8.1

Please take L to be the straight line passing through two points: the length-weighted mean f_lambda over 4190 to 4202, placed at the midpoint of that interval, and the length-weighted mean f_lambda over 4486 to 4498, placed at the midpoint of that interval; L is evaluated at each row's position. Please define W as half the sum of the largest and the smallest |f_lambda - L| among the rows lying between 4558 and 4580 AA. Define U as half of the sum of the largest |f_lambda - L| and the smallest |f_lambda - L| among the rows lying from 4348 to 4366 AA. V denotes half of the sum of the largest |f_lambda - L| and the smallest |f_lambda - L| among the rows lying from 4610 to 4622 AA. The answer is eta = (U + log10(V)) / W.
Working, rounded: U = 1.44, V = 1.7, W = 0.7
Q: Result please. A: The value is 2.3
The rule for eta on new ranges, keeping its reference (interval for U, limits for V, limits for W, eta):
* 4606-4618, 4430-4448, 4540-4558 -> 1.4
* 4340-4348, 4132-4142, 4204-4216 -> 0.2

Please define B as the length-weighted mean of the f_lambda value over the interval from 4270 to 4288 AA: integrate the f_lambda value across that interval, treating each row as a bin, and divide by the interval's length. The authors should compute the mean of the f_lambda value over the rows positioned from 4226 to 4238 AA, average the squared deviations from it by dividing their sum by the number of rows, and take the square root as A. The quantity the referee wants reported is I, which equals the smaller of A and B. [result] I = 0.37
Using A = 0.37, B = 12.3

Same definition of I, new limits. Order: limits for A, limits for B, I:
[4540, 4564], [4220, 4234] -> 0.50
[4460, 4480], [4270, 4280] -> 0.26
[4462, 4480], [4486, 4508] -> 0.26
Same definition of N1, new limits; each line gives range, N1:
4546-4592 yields 7.59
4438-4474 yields 8.134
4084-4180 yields 7.216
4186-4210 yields 6.959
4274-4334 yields 9.694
